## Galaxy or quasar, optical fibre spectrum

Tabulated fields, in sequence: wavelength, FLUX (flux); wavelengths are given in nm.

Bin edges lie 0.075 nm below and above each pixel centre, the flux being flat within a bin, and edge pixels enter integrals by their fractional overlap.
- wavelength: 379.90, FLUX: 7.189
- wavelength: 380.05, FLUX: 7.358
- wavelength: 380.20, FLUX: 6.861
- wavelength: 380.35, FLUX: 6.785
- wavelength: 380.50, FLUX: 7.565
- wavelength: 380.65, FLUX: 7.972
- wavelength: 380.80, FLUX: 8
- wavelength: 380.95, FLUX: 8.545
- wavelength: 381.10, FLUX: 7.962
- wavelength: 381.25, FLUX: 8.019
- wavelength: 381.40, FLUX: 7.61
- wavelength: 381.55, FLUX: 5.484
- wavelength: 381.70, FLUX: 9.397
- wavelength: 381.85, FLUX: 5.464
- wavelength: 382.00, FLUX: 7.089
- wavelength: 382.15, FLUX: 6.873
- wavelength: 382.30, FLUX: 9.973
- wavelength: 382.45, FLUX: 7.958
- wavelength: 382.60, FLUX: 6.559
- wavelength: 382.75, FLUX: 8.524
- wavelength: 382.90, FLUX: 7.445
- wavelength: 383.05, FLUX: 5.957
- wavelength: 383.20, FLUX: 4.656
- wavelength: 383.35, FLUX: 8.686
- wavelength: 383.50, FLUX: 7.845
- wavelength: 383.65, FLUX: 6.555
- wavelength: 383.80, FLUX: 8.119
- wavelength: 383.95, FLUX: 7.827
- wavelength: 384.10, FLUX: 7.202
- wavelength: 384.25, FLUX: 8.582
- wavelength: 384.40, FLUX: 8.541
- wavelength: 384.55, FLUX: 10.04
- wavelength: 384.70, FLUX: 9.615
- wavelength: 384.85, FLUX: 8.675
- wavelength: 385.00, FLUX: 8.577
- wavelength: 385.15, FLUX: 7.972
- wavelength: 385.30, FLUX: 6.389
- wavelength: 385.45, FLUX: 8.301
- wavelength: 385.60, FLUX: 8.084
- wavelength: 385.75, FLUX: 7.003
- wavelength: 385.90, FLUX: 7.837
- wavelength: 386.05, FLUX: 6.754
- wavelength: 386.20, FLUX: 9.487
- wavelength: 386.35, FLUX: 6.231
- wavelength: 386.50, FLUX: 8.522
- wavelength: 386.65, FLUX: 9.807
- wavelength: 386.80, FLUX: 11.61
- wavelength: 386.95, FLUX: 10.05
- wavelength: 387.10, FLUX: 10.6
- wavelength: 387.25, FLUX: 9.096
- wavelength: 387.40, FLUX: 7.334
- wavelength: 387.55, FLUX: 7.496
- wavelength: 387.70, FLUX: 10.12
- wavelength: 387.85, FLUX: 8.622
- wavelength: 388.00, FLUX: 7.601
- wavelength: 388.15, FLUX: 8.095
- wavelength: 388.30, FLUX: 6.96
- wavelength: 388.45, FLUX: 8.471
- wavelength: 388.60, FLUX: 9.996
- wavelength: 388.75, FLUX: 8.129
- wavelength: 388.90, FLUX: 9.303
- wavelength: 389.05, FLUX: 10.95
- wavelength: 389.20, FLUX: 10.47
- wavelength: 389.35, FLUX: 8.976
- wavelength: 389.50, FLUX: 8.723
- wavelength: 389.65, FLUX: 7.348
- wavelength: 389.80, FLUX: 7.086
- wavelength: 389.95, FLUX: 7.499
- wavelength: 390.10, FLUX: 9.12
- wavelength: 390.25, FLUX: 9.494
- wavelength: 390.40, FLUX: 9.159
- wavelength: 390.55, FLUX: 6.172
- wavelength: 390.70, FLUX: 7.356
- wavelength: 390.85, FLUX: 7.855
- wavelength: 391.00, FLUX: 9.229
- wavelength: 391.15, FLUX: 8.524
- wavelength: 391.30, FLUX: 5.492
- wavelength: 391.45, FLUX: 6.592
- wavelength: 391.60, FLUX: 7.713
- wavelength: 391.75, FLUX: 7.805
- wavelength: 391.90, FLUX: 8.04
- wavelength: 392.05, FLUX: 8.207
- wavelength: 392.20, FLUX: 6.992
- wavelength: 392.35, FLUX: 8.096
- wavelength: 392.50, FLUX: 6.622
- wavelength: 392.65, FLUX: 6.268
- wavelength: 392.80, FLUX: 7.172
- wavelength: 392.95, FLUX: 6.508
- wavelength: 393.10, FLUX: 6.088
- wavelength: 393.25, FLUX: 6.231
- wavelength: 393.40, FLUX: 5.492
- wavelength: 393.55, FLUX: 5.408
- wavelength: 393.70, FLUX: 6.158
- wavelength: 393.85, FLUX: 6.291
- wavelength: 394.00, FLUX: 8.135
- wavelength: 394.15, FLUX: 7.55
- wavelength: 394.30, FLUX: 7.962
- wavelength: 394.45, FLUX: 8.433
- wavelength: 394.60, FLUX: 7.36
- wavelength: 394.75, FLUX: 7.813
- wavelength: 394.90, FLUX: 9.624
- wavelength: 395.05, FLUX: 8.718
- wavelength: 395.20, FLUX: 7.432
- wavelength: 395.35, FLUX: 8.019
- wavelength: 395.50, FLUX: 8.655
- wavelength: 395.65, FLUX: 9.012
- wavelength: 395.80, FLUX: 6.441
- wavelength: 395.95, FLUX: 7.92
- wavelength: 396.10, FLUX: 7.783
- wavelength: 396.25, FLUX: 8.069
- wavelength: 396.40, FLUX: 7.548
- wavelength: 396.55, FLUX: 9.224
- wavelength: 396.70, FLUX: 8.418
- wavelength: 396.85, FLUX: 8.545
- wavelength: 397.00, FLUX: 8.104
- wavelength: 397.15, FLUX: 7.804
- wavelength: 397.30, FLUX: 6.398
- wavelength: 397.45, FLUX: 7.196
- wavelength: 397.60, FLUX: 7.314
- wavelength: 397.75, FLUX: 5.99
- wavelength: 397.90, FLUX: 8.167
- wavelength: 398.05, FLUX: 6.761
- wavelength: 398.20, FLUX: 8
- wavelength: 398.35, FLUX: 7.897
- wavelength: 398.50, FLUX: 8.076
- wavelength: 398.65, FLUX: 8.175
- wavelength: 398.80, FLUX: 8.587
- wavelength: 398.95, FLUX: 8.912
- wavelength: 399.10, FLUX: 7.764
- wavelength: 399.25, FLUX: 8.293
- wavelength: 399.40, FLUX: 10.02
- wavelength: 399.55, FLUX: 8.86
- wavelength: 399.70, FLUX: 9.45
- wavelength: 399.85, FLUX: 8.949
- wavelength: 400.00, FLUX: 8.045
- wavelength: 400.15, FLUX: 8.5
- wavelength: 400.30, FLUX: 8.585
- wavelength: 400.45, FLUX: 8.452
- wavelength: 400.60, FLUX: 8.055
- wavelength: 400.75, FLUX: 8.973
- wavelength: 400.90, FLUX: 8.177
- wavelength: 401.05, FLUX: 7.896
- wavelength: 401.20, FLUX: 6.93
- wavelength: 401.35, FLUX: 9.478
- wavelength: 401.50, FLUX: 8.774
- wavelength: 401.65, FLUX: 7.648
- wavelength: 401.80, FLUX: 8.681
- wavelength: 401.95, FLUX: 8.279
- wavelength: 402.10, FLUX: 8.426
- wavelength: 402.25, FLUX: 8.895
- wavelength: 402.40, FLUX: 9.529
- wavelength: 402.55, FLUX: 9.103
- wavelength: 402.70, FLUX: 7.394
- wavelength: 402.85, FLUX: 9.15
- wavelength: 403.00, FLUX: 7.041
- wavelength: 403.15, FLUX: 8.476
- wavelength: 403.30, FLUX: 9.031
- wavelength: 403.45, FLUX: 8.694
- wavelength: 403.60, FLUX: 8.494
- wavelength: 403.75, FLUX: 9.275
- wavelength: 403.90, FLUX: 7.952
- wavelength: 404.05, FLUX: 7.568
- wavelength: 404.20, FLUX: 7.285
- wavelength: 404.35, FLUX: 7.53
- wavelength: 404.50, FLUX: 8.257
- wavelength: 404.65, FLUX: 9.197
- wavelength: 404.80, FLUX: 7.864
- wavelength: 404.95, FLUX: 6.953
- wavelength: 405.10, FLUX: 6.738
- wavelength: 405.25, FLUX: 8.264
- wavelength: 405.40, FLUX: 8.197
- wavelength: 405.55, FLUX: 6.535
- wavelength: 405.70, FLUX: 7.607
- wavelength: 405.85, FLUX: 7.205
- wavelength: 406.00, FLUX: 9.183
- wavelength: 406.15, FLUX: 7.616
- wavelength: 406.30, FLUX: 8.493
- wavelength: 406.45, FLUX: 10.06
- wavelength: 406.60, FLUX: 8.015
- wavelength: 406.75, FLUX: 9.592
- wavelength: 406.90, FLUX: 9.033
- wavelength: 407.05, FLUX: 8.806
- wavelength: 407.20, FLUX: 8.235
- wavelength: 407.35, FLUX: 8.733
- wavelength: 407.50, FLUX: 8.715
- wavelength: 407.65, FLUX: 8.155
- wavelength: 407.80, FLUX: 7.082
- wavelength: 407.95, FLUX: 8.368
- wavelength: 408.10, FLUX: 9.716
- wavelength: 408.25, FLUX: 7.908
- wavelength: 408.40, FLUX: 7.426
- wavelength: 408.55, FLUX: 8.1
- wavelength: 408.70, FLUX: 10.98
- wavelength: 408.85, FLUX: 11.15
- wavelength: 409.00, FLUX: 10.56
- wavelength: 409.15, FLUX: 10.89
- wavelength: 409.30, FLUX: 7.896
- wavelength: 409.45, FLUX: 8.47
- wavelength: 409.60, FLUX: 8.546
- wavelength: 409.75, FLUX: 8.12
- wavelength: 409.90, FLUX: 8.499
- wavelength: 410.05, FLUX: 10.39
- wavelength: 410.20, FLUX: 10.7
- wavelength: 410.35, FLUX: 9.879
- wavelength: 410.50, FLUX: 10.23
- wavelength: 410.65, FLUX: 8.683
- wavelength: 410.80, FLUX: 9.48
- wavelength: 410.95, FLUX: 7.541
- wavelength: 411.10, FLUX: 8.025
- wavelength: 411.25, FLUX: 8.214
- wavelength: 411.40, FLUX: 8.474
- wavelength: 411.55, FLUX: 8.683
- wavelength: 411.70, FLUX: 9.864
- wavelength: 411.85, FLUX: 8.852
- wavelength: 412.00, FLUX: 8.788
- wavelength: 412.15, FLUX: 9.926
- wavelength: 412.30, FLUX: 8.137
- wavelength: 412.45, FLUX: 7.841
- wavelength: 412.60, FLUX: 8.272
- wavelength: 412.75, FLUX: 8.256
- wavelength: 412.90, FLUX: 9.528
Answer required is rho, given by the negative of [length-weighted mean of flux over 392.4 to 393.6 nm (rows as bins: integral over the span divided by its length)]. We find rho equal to -6.3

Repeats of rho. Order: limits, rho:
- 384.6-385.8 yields -8.1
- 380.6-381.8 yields -7.8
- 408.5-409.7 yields -9.6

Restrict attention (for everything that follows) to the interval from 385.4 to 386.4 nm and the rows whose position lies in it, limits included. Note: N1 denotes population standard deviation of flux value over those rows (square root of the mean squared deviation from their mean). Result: 1.02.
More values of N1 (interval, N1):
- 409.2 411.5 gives 0.96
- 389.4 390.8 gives 1.09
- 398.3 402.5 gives 0.64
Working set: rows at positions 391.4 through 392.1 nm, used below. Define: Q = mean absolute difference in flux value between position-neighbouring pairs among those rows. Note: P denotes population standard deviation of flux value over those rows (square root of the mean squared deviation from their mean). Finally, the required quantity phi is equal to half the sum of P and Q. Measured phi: 0.49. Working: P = 0.57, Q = 0.40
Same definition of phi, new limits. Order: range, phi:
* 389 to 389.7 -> 1.10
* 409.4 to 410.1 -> 0.75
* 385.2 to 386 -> 0.86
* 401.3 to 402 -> 0.71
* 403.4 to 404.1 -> 0.63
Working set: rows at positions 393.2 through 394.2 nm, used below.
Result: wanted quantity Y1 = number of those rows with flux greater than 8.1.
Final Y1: 1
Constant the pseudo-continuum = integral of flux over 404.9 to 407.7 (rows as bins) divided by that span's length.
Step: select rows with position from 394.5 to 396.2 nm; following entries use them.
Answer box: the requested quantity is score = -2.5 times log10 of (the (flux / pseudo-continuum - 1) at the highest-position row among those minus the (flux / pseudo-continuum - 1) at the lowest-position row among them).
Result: 3.2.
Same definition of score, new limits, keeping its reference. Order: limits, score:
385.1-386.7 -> 1.6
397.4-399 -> 1.7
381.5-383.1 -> 3.1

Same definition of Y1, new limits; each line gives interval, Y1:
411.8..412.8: 6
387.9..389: 4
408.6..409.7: 6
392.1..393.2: 0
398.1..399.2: 3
